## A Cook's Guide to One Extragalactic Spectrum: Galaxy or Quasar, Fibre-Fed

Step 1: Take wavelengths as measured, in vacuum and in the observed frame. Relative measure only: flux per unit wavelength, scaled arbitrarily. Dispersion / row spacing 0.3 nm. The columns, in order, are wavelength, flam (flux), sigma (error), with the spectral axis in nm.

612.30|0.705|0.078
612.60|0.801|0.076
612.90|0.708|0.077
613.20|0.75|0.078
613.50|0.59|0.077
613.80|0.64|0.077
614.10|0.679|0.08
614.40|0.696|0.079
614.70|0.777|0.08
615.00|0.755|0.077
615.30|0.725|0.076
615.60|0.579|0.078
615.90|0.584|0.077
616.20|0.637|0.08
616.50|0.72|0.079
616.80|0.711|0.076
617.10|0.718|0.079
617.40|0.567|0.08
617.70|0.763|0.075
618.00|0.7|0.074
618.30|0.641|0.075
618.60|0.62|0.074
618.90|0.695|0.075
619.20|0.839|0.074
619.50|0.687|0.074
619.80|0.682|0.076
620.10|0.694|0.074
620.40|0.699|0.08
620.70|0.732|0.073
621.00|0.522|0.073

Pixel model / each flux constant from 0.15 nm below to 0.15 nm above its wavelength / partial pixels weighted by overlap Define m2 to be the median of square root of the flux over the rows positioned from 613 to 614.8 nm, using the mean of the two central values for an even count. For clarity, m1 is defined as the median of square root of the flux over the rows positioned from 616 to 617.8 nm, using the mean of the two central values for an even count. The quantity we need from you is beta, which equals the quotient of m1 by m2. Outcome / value 1.02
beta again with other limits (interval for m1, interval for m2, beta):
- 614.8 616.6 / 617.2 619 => 1.01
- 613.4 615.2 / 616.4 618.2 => 0.98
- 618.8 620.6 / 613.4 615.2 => 1.01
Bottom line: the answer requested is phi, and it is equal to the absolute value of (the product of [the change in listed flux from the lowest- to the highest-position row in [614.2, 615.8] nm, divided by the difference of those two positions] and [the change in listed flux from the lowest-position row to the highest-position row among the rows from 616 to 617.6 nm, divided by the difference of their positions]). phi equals 0.006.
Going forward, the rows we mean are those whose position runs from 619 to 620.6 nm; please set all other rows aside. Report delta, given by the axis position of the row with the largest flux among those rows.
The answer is 619.20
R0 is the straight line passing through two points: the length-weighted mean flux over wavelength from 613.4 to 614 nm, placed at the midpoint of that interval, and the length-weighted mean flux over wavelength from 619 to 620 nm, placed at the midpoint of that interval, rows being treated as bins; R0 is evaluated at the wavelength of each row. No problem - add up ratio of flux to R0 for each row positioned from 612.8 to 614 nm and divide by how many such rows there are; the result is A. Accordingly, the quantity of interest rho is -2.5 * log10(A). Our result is -0.10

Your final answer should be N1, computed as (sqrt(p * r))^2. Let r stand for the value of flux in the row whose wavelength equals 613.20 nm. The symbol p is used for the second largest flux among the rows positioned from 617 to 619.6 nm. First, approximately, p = 0.763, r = 0.75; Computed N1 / 0.57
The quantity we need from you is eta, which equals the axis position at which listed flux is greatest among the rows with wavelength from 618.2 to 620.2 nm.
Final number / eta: 619.20 nm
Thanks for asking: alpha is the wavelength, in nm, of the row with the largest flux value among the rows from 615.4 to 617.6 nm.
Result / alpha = 616.50 nm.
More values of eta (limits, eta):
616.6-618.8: 617.70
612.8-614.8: 614.70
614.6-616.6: 614.70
